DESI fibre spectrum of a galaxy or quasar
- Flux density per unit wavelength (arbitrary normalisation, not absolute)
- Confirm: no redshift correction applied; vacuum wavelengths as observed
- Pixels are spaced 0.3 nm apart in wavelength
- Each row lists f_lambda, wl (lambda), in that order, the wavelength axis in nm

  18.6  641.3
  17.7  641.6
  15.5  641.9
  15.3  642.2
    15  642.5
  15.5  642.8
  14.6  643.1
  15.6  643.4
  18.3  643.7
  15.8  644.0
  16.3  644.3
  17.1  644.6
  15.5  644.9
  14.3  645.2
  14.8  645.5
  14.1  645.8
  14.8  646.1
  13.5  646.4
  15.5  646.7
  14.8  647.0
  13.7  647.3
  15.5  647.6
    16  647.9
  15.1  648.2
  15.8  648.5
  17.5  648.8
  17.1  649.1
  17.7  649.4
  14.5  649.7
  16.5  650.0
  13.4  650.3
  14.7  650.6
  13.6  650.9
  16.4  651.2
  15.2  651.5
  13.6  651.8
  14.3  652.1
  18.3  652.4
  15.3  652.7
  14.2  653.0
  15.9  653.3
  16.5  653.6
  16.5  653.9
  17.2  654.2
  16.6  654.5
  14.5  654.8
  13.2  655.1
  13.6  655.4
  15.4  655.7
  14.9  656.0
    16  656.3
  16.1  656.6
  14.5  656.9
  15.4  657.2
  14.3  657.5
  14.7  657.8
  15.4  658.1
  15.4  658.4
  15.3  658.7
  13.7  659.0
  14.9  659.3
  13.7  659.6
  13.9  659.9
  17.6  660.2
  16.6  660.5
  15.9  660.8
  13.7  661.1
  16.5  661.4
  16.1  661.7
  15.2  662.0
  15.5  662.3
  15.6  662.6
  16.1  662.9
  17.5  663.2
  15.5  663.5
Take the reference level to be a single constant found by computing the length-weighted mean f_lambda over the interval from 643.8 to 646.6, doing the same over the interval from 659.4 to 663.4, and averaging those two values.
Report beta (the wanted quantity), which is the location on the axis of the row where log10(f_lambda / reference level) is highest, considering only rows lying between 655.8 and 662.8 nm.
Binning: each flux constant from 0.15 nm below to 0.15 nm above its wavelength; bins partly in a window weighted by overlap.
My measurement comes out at 660.2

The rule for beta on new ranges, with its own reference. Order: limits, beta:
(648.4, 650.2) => 649.4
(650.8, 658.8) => 652.4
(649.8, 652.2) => 650.0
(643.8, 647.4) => 644.6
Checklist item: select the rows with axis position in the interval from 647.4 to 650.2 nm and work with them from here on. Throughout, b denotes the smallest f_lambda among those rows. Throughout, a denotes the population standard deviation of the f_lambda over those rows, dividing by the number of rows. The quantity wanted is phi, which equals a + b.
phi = 15.5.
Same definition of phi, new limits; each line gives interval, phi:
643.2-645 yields 16.5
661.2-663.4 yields 15.9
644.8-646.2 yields 14.6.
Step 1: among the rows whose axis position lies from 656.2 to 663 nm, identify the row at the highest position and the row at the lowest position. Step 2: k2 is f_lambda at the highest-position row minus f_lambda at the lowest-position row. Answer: 0.1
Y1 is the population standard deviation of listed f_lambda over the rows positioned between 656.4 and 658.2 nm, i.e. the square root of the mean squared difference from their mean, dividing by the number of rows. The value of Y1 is 0.62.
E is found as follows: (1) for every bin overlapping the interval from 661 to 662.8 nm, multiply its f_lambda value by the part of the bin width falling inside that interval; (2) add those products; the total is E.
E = 27.9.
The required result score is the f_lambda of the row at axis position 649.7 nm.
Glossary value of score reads 14.5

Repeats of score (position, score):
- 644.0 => 15.8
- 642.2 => 15.3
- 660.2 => 17.6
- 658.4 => 15.4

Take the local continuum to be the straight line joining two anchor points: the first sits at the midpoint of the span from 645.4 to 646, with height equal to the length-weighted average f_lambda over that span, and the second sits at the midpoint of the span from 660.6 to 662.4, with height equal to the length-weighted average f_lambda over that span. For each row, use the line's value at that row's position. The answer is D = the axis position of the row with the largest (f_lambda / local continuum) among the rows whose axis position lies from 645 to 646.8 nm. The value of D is 646.7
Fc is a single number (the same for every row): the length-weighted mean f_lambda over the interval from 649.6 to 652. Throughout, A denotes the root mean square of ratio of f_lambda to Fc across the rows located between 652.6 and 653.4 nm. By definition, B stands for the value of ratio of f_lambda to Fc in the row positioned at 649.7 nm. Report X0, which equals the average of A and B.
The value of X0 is 1.01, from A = 1.028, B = 0.98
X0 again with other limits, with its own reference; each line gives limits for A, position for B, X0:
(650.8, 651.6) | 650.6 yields 1.01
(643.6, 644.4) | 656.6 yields 1.12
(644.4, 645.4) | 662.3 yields 1.06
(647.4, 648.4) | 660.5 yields 1.09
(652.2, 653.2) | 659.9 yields 1.02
